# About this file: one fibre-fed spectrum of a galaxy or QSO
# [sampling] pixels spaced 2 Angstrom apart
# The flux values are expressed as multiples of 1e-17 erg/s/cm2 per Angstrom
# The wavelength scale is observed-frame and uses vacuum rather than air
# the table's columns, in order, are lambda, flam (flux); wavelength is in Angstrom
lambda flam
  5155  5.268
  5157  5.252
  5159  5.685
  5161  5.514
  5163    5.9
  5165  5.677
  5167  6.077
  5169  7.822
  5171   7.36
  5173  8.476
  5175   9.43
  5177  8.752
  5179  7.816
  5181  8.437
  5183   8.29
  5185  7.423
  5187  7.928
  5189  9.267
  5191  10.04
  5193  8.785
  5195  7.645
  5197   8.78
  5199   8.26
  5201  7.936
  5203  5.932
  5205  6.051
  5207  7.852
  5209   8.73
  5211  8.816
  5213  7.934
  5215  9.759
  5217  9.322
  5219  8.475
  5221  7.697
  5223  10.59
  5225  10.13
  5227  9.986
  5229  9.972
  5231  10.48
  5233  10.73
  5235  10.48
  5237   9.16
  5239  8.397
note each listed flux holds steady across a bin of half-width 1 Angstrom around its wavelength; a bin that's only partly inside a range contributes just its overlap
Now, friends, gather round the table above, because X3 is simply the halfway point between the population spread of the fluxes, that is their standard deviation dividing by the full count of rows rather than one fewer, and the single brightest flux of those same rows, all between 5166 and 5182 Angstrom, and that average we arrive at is 5.2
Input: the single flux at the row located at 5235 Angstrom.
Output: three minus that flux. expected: -7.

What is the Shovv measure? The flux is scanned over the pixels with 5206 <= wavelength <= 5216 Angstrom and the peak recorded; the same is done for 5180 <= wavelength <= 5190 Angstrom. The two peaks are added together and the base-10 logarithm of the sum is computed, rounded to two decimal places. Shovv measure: 1.28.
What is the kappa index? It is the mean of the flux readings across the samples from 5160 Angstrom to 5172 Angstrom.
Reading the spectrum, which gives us 6.4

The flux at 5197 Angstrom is 8.78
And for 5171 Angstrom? 7.36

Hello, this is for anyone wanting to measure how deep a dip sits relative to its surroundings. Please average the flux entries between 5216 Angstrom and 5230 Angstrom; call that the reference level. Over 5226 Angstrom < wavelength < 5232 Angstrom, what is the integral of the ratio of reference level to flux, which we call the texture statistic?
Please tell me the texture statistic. 5.6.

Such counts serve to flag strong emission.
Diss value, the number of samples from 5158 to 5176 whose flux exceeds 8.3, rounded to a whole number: 2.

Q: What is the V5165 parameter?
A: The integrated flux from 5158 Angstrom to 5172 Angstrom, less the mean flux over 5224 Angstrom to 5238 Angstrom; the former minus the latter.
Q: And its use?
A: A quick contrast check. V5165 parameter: 78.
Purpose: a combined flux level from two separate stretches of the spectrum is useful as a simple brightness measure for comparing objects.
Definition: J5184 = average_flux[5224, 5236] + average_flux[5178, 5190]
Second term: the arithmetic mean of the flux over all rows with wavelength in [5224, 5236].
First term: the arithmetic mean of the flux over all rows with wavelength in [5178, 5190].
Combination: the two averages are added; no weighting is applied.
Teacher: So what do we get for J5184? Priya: 18.5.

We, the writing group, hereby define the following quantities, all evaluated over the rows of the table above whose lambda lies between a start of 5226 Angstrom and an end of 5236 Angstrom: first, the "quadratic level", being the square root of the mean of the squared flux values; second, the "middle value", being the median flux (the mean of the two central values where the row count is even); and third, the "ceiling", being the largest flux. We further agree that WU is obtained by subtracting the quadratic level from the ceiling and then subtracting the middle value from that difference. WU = -10.1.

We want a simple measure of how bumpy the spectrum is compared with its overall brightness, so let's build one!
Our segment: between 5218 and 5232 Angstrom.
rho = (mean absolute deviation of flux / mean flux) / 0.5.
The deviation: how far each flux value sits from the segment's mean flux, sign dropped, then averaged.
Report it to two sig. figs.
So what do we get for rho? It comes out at 0.18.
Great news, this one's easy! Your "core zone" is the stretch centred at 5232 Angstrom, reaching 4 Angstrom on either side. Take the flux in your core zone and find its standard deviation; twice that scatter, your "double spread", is 0.6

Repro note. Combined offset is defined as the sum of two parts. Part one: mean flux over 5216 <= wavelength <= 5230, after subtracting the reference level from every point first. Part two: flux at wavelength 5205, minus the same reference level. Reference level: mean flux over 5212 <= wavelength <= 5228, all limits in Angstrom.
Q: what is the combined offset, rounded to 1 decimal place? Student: -3.0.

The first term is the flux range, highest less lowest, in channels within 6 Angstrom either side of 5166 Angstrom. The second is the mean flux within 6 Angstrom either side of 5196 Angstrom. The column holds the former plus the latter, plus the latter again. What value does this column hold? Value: 19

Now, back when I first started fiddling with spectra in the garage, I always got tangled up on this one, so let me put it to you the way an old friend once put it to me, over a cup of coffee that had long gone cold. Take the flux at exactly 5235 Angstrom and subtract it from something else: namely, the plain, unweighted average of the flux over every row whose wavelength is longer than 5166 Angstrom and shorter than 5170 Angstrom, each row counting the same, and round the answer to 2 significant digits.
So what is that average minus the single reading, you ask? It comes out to -3.5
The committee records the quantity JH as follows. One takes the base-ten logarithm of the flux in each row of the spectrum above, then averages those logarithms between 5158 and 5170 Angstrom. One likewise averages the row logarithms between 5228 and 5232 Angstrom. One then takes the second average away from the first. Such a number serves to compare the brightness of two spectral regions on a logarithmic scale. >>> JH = -0.23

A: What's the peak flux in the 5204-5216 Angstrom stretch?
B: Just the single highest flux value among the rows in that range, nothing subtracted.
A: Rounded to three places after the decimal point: 9.759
